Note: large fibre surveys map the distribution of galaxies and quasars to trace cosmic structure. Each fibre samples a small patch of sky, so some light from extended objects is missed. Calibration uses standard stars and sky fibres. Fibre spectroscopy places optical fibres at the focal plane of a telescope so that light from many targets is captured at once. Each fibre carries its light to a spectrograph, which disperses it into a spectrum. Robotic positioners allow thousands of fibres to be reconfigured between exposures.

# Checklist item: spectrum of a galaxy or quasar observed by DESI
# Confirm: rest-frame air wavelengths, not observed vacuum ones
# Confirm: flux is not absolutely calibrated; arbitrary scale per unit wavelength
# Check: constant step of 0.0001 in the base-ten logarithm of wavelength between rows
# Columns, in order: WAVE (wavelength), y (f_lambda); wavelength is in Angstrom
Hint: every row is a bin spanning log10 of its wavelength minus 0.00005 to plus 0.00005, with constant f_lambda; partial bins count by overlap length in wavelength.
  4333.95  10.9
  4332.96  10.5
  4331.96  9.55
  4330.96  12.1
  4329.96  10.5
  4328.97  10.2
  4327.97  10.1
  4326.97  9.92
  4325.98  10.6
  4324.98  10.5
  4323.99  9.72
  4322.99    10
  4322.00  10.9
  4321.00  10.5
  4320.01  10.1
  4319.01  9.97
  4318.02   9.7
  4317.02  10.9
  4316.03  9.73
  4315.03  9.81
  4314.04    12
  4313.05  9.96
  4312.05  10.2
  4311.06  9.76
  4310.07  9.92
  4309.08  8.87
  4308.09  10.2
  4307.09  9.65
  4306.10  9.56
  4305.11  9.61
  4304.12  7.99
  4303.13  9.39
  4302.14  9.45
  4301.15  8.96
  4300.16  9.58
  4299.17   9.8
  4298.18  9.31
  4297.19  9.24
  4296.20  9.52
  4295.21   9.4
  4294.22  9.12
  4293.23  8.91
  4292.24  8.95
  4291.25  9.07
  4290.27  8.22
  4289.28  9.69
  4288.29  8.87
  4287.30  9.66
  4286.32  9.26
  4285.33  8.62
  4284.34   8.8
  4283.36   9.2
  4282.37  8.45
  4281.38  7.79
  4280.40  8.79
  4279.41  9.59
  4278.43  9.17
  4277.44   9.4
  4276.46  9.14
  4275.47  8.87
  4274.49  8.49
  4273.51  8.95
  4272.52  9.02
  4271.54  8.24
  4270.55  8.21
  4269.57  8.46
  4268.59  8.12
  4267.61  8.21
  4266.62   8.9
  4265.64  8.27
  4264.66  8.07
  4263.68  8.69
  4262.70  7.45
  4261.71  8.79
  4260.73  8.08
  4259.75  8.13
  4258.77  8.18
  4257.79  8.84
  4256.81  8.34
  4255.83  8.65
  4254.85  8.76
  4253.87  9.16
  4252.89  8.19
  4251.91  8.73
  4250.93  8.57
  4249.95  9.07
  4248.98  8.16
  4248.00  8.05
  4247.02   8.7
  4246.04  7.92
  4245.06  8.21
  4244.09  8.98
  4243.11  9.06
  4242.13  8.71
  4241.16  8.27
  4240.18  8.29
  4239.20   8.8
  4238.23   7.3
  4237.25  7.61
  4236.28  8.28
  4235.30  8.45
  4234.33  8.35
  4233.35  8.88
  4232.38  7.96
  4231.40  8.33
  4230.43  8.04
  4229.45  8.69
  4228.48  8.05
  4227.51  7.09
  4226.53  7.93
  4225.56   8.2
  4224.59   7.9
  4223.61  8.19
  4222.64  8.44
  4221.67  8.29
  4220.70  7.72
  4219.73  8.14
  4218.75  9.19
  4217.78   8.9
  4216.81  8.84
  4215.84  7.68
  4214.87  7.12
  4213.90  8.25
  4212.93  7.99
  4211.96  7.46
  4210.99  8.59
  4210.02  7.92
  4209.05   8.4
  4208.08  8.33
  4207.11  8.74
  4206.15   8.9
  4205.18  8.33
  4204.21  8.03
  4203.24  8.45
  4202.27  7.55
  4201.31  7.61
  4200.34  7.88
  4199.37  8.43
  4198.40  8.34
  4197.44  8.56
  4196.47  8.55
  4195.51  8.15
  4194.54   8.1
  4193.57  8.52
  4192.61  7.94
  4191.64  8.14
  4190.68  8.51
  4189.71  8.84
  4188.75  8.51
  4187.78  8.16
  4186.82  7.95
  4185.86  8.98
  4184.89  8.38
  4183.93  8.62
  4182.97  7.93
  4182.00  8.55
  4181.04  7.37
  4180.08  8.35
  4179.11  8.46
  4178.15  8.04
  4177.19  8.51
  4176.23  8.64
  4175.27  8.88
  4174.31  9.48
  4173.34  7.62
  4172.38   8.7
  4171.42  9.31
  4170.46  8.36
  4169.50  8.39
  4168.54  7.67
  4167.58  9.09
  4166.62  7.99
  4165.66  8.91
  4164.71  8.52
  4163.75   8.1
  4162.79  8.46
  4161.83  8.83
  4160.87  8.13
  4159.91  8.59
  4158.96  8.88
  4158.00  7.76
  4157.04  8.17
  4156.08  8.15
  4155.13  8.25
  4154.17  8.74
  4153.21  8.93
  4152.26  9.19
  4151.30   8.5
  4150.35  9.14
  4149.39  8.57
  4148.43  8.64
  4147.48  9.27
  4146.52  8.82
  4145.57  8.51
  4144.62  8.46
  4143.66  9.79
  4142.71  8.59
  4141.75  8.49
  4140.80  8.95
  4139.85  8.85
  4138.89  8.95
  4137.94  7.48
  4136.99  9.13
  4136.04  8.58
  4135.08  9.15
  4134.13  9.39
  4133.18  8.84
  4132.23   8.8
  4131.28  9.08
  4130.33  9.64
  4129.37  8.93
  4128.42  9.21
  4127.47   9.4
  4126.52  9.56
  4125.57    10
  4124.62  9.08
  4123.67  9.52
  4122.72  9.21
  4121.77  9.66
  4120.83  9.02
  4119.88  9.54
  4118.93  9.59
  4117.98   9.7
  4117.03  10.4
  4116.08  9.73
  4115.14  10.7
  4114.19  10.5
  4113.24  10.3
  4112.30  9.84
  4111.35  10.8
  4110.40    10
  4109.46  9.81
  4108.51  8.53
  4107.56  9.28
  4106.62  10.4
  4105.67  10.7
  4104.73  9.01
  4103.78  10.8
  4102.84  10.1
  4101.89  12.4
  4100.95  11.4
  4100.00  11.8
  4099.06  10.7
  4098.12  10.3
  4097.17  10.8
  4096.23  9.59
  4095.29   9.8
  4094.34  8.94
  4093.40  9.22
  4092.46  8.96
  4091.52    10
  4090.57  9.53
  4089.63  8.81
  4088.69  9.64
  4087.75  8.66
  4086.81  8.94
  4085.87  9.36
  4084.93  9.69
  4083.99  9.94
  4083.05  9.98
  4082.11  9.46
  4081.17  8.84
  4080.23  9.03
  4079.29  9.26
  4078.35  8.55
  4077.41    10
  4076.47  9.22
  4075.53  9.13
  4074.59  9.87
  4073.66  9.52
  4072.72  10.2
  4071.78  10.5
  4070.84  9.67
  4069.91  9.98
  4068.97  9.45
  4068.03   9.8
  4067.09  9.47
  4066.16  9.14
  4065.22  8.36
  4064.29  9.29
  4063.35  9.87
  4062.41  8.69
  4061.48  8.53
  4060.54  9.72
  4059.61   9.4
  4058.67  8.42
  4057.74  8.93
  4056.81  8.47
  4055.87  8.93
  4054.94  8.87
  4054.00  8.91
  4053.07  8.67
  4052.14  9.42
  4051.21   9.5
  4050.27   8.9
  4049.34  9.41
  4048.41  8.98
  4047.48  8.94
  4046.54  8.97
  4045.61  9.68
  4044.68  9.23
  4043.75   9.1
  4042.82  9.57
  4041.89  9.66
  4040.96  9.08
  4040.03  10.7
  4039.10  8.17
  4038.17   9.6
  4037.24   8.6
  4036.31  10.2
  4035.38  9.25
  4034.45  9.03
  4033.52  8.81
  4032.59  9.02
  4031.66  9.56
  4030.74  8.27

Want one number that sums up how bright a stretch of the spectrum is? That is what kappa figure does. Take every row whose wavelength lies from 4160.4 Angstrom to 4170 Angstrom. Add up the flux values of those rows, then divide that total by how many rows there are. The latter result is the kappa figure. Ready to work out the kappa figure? 8.41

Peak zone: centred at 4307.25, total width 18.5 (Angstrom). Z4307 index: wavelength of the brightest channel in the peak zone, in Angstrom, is 4314.04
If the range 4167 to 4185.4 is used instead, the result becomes 4174.31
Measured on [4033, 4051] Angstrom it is 4040.03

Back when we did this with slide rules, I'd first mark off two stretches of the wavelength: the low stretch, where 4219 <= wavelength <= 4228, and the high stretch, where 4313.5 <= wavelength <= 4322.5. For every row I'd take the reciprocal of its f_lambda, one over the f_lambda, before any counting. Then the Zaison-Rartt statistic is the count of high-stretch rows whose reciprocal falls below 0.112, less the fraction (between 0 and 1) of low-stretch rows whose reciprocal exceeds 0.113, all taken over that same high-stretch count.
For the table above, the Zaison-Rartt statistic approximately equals 0.889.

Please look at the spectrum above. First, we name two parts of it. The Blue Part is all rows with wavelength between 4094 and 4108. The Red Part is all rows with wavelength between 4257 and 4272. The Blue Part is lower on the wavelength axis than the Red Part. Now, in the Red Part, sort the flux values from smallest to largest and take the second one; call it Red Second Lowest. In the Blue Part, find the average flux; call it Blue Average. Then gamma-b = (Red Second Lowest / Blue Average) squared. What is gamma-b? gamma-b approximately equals 0.6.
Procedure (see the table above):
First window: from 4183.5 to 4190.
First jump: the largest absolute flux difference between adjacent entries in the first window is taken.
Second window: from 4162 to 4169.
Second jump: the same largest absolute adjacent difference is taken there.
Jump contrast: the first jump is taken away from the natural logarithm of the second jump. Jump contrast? -0.68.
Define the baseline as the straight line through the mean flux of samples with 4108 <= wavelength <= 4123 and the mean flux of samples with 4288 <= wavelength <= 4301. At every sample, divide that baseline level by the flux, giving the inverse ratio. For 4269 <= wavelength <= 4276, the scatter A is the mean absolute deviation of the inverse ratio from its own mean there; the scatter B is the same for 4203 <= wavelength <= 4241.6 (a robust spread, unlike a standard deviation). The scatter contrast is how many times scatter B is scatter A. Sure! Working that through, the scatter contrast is 1.45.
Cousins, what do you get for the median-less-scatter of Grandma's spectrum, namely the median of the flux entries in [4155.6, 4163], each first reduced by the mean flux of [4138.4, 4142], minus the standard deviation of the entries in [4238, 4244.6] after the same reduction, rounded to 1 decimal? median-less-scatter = -1.1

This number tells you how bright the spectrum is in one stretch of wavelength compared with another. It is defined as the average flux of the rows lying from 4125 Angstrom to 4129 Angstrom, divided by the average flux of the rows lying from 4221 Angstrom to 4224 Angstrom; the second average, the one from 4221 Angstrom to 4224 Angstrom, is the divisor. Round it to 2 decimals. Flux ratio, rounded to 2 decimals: 1.15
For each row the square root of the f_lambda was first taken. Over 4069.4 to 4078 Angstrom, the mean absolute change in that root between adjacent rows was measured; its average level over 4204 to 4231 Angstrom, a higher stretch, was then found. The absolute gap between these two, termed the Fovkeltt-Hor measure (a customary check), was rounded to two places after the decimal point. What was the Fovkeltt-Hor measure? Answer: 2.78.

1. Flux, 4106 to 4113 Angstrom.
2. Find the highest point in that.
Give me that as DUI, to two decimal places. 10.80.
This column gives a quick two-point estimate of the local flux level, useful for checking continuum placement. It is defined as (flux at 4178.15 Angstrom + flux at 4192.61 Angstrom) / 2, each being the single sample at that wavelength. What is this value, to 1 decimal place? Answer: 8.0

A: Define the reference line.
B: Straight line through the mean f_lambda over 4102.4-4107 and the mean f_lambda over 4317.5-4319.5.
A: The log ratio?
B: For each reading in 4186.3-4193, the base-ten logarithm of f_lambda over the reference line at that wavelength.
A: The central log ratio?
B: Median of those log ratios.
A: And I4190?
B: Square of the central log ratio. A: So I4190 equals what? 0.0083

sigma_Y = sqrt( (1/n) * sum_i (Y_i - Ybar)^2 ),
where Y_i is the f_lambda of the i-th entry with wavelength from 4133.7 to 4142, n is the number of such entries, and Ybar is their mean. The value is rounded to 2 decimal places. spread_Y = 0.53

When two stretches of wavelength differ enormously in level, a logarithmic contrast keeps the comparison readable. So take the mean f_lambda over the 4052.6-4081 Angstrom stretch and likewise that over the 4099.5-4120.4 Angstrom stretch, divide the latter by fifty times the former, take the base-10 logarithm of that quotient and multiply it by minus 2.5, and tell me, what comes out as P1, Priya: 4.14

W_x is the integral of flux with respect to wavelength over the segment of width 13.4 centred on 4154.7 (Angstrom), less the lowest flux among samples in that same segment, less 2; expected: 105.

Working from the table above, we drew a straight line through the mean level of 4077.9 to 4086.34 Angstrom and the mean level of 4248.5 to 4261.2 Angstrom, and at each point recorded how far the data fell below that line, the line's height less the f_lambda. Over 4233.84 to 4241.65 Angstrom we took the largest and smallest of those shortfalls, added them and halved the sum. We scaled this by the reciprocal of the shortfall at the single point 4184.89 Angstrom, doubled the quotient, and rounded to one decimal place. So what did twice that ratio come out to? 2.3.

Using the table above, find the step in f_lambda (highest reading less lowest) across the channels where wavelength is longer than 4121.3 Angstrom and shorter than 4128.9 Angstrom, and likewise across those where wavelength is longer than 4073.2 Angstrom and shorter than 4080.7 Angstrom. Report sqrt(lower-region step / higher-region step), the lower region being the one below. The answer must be 1.26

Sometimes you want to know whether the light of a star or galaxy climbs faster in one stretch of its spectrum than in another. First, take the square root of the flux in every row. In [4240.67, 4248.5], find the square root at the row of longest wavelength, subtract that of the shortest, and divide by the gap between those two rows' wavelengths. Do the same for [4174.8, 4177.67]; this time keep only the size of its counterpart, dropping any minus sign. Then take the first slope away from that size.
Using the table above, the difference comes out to 0.038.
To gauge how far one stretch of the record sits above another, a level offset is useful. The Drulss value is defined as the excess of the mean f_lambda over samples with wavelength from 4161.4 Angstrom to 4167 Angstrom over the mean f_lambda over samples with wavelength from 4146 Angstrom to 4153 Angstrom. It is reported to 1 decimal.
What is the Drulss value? -0.4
